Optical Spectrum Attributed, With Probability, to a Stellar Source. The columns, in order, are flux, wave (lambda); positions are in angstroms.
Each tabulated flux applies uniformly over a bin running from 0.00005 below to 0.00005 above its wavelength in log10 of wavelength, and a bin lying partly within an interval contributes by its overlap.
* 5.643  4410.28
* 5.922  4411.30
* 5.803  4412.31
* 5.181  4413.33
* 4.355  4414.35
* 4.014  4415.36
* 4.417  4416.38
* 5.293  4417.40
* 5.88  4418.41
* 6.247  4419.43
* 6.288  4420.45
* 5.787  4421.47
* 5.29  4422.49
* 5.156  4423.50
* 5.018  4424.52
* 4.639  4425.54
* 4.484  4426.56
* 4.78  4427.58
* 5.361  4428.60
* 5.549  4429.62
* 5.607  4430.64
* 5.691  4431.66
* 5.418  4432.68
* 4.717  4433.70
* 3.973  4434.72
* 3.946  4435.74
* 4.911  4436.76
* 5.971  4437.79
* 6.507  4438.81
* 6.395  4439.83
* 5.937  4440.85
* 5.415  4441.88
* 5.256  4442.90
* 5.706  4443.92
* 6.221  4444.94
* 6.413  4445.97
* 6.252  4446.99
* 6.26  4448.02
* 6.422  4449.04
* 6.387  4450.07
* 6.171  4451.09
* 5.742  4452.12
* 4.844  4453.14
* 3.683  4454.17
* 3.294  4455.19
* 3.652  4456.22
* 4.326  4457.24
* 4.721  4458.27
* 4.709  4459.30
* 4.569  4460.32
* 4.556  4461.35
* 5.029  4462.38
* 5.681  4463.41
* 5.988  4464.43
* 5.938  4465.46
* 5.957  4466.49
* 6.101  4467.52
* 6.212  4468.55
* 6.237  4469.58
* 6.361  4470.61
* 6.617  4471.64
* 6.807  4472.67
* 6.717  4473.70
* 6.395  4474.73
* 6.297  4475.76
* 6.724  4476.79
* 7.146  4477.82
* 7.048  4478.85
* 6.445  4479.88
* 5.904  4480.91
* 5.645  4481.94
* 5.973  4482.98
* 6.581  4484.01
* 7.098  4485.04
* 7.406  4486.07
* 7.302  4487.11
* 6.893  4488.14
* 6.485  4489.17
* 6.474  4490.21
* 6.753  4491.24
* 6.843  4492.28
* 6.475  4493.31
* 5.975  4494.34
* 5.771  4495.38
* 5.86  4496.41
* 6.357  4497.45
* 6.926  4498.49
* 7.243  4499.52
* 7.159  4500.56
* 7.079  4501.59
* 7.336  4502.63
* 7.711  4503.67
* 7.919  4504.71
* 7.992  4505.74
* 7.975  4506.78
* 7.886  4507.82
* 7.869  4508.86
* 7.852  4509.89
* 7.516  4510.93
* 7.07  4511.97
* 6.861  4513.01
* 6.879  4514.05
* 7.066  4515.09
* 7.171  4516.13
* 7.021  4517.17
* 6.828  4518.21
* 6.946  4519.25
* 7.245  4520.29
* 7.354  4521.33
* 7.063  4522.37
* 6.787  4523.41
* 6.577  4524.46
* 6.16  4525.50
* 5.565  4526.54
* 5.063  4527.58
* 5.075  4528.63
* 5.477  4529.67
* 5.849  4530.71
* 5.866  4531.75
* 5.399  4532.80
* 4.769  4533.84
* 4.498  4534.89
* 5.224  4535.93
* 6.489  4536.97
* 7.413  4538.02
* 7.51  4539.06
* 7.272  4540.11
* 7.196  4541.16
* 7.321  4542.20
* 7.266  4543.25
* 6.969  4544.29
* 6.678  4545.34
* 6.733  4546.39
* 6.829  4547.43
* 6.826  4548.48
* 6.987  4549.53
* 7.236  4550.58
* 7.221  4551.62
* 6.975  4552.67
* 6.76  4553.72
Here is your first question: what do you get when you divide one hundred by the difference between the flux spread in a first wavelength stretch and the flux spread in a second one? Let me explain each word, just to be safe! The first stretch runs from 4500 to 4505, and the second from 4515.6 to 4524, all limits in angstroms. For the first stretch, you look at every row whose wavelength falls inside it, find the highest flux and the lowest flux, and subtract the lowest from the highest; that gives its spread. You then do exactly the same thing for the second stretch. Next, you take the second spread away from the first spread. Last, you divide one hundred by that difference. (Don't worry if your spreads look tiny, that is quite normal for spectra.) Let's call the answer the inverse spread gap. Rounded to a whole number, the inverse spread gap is 366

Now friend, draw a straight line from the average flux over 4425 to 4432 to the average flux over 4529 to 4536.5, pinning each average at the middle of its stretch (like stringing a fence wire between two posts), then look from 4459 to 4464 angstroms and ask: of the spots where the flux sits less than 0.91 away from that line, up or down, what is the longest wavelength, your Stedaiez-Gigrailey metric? 4463.41 angstroms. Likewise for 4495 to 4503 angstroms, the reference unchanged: 4496.41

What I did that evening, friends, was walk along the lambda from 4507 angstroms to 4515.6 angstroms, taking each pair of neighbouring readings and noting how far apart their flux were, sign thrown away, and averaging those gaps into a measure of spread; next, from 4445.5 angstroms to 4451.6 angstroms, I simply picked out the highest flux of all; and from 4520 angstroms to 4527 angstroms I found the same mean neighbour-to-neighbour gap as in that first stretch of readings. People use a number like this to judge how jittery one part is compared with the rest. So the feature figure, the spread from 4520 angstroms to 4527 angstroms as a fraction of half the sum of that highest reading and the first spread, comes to 0.10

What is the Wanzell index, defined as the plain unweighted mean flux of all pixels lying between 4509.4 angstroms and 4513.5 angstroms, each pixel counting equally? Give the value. 7.3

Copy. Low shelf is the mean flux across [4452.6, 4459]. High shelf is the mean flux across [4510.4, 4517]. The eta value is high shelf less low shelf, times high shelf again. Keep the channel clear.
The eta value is 21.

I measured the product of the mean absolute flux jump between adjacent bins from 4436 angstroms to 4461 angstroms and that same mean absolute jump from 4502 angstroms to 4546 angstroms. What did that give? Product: 0.11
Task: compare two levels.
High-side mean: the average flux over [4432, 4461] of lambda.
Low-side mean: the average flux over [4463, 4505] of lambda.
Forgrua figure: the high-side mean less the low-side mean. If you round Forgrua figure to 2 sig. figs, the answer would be -1.3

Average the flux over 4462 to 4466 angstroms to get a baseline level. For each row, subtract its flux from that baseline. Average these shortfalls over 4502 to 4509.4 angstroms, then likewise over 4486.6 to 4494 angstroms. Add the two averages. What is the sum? -3.2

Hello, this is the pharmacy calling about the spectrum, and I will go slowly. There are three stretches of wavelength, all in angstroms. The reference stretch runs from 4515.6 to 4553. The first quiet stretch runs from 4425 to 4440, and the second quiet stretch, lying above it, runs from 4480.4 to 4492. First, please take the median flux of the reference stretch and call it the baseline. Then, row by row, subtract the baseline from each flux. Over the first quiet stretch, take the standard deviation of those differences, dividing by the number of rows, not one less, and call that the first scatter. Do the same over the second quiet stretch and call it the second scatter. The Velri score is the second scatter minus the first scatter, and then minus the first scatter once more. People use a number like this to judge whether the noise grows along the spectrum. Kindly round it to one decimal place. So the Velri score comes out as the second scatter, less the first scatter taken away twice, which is -1.0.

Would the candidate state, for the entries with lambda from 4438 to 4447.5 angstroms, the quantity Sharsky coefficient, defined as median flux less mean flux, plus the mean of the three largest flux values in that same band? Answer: 6.65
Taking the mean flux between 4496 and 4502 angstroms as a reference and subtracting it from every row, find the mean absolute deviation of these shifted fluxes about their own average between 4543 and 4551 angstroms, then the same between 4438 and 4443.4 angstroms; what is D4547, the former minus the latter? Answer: -0.28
